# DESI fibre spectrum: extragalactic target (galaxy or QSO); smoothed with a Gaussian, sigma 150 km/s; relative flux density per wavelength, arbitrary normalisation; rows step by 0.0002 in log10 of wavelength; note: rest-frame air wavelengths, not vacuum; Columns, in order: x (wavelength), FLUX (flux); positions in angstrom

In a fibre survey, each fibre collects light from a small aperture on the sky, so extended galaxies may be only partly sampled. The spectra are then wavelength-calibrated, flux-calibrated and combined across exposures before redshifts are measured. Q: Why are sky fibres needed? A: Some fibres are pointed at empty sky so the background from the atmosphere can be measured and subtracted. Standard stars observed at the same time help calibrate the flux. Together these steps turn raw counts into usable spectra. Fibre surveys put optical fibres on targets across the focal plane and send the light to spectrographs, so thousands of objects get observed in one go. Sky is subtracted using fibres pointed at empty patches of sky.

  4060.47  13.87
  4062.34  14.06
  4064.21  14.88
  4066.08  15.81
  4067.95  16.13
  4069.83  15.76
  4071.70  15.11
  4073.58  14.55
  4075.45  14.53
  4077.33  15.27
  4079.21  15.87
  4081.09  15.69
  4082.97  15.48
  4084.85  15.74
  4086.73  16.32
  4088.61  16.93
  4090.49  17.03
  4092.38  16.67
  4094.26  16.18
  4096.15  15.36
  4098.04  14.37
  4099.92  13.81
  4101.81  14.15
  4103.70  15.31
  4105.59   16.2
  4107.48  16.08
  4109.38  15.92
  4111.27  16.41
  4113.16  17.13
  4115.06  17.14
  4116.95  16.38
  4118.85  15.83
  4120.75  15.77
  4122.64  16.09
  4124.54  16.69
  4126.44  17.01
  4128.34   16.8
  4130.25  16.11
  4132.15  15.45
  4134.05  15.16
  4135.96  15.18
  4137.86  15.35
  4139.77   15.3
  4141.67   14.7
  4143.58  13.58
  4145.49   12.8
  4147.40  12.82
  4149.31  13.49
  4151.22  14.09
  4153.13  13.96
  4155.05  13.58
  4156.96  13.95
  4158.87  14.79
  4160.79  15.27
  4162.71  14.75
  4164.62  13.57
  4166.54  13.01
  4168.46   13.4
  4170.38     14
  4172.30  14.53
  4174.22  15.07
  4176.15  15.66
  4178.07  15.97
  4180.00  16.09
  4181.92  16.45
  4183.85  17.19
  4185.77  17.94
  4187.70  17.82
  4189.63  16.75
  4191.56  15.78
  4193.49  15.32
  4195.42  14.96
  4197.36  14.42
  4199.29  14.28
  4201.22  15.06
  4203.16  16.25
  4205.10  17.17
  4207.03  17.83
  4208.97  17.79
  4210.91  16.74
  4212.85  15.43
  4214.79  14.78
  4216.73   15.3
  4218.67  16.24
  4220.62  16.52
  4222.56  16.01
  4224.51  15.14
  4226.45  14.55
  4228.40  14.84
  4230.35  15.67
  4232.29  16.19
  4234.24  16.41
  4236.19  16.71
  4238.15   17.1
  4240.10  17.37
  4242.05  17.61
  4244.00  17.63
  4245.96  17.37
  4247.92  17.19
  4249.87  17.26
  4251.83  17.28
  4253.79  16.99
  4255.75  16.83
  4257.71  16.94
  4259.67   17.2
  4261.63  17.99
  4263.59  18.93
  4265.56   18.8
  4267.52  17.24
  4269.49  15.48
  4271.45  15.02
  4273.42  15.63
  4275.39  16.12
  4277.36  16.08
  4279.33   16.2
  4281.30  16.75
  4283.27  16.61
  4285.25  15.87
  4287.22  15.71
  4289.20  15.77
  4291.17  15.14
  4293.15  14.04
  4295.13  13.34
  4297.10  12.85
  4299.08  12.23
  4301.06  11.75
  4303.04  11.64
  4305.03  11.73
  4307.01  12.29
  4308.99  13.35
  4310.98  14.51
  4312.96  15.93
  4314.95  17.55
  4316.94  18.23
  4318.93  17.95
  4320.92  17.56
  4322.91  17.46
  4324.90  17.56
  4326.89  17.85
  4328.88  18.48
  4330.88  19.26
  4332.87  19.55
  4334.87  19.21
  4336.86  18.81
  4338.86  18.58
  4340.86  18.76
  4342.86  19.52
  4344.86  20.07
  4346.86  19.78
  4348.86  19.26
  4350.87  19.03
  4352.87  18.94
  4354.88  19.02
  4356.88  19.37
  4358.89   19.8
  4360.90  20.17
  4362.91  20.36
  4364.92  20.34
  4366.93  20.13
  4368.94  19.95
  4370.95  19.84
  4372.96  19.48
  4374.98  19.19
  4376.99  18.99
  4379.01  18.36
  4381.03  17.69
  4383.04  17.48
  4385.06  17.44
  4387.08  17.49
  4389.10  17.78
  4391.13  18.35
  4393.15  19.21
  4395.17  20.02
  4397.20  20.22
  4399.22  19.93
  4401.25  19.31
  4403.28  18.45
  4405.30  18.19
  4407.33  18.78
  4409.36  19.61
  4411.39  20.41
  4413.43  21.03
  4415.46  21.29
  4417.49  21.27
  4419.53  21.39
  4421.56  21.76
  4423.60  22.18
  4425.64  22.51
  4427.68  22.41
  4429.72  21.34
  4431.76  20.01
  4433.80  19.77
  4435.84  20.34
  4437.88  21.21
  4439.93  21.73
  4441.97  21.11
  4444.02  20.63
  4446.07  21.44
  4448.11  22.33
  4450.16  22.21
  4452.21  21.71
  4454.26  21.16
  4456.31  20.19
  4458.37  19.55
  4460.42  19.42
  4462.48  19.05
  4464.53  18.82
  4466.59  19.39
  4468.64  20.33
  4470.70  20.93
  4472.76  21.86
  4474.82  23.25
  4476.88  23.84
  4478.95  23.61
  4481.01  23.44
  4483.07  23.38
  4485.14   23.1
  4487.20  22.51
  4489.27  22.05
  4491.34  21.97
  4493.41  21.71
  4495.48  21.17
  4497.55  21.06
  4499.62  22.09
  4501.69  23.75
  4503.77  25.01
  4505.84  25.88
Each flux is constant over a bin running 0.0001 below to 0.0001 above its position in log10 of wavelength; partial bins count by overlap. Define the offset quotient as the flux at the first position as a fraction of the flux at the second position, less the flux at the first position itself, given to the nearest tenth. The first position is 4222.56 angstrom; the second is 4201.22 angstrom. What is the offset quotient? -14.9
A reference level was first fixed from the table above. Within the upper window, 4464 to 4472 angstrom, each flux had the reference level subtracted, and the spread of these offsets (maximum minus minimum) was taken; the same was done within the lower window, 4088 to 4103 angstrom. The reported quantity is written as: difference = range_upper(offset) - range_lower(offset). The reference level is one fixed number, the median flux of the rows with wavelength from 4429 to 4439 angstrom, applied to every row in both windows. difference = -1.1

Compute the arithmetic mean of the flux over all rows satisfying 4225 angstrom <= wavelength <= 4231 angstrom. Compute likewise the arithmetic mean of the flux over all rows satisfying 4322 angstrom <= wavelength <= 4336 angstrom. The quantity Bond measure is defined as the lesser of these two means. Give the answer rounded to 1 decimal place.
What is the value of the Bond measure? 15.0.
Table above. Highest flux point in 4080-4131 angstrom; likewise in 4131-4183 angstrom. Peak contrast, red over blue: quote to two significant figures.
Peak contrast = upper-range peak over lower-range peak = 0.96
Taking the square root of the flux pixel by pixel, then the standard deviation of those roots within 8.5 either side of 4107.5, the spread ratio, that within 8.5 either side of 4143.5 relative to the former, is 0.9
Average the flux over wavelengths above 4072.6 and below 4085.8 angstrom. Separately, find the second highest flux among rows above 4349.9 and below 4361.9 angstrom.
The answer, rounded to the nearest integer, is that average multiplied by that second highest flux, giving 303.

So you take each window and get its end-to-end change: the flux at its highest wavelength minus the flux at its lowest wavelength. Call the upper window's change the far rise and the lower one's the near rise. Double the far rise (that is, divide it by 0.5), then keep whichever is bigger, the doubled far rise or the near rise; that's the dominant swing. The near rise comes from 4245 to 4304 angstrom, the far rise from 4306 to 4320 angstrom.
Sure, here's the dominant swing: 11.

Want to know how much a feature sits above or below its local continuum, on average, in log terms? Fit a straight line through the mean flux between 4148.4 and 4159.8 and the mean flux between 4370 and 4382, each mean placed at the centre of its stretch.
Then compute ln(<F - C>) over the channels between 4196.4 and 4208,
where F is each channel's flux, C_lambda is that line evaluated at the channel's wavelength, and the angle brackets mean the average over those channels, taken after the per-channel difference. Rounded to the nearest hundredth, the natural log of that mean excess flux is -0.24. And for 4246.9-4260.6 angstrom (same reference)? -0.11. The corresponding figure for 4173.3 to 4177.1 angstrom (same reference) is -0.09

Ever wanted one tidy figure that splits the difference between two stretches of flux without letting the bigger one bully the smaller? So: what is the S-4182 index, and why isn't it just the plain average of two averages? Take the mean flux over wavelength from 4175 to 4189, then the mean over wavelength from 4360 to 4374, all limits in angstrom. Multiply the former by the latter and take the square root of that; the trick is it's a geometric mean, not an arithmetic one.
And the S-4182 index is 18.3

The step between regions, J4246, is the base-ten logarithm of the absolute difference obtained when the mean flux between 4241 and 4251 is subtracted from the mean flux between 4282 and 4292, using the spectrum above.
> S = 0.2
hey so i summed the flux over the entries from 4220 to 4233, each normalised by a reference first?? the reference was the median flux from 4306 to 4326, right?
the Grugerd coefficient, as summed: 6.2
